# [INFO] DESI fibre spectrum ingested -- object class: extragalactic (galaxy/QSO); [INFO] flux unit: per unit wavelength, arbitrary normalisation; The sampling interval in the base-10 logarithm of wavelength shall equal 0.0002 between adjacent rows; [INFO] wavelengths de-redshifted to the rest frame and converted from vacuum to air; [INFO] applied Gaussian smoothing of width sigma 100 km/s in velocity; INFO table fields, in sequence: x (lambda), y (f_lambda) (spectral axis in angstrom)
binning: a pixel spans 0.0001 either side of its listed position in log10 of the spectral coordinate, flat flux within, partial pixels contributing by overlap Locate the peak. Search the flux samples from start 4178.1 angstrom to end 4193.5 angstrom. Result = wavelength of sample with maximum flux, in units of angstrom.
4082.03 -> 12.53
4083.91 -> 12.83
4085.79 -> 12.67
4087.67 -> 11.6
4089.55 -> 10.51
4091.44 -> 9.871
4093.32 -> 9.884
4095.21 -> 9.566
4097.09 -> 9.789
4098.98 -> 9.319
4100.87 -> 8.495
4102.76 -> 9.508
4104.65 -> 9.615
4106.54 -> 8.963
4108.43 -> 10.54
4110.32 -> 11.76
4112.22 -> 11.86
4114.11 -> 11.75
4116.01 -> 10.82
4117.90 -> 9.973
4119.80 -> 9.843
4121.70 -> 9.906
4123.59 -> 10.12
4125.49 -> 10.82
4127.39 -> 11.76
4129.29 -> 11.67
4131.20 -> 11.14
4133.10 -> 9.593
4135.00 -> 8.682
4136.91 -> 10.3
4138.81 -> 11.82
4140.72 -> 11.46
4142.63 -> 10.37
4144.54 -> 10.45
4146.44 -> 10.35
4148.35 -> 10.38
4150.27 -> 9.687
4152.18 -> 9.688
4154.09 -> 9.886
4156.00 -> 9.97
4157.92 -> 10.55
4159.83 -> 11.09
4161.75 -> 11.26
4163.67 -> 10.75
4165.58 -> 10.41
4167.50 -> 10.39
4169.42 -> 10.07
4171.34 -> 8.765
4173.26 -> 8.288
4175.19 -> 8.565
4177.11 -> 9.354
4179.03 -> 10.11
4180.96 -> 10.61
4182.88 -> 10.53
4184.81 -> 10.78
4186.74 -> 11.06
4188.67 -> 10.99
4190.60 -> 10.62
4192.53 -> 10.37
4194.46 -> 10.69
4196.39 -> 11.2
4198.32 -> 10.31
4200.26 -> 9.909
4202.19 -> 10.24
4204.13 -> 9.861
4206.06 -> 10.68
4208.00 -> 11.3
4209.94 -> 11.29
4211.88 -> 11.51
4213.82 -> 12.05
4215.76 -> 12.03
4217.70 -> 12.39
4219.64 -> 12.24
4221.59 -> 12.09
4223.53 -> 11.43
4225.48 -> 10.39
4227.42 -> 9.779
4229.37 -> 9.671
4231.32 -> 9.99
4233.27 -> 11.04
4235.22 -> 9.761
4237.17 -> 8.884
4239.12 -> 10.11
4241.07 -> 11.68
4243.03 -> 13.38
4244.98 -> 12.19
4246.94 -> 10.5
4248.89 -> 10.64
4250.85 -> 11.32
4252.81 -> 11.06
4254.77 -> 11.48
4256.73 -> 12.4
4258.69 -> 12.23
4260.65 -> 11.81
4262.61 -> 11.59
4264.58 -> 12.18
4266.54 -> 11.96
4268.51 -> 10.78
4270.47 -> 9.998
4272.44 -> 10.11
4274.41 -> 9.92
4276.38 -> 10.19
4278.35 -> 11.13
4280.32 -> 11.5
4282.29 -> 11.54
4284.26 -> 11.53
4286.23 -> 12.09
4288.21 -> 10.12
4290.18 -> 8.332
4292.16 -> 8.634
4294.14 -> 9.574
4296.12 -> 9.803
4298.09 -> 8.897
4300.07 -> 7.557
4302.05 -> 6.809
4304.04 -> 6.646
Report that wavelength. 4186.74 angstrom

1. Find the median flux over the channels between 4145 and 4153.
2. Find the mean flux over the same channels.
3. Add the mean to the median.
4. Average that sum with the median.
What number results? 15.0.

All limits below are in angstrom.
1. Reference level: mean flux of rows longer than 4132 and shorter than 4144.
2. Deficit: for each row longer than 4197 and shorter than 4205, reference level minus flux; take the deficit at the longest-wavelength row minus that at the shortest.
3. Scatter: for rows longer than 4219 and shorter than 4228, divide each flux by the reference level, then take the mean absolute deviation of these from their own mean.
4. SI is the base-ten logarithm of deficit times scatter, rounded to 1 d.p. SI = -1.4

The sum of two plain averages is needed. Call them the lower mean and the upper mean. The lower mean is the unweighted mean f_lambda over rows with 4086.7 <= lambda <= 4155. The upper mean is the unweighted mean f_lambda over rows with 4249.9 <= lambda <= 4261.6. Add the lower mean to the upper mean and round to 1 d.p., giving 22.0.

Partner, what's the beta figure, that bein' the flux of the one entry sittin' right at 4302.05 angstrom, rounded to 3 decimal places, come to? 6.809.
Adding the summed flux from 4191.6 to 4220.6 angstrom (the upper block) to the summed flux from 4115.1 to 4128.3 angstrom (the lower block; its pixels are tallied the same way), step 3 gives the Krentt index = 239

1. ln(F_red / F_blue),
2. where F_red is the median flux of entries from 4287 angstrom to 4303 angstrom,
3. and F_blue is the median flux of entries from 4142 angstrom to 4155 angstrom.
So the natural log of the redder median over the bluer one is -0.17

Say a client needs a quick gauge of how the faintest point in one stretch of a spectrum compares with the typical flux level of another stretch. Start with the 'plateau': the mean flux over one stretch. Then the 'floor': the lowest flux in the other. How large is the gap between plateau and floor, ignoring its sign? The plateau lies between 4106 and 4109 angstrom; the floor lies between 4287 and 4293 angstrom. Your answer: 1.4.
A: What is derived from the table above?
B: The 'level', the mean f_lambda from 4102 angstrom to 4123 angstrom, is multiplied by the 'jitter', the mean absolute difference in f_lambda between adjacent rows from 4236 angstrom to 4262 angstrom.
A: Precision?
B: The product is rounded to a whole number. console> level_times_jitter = 9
